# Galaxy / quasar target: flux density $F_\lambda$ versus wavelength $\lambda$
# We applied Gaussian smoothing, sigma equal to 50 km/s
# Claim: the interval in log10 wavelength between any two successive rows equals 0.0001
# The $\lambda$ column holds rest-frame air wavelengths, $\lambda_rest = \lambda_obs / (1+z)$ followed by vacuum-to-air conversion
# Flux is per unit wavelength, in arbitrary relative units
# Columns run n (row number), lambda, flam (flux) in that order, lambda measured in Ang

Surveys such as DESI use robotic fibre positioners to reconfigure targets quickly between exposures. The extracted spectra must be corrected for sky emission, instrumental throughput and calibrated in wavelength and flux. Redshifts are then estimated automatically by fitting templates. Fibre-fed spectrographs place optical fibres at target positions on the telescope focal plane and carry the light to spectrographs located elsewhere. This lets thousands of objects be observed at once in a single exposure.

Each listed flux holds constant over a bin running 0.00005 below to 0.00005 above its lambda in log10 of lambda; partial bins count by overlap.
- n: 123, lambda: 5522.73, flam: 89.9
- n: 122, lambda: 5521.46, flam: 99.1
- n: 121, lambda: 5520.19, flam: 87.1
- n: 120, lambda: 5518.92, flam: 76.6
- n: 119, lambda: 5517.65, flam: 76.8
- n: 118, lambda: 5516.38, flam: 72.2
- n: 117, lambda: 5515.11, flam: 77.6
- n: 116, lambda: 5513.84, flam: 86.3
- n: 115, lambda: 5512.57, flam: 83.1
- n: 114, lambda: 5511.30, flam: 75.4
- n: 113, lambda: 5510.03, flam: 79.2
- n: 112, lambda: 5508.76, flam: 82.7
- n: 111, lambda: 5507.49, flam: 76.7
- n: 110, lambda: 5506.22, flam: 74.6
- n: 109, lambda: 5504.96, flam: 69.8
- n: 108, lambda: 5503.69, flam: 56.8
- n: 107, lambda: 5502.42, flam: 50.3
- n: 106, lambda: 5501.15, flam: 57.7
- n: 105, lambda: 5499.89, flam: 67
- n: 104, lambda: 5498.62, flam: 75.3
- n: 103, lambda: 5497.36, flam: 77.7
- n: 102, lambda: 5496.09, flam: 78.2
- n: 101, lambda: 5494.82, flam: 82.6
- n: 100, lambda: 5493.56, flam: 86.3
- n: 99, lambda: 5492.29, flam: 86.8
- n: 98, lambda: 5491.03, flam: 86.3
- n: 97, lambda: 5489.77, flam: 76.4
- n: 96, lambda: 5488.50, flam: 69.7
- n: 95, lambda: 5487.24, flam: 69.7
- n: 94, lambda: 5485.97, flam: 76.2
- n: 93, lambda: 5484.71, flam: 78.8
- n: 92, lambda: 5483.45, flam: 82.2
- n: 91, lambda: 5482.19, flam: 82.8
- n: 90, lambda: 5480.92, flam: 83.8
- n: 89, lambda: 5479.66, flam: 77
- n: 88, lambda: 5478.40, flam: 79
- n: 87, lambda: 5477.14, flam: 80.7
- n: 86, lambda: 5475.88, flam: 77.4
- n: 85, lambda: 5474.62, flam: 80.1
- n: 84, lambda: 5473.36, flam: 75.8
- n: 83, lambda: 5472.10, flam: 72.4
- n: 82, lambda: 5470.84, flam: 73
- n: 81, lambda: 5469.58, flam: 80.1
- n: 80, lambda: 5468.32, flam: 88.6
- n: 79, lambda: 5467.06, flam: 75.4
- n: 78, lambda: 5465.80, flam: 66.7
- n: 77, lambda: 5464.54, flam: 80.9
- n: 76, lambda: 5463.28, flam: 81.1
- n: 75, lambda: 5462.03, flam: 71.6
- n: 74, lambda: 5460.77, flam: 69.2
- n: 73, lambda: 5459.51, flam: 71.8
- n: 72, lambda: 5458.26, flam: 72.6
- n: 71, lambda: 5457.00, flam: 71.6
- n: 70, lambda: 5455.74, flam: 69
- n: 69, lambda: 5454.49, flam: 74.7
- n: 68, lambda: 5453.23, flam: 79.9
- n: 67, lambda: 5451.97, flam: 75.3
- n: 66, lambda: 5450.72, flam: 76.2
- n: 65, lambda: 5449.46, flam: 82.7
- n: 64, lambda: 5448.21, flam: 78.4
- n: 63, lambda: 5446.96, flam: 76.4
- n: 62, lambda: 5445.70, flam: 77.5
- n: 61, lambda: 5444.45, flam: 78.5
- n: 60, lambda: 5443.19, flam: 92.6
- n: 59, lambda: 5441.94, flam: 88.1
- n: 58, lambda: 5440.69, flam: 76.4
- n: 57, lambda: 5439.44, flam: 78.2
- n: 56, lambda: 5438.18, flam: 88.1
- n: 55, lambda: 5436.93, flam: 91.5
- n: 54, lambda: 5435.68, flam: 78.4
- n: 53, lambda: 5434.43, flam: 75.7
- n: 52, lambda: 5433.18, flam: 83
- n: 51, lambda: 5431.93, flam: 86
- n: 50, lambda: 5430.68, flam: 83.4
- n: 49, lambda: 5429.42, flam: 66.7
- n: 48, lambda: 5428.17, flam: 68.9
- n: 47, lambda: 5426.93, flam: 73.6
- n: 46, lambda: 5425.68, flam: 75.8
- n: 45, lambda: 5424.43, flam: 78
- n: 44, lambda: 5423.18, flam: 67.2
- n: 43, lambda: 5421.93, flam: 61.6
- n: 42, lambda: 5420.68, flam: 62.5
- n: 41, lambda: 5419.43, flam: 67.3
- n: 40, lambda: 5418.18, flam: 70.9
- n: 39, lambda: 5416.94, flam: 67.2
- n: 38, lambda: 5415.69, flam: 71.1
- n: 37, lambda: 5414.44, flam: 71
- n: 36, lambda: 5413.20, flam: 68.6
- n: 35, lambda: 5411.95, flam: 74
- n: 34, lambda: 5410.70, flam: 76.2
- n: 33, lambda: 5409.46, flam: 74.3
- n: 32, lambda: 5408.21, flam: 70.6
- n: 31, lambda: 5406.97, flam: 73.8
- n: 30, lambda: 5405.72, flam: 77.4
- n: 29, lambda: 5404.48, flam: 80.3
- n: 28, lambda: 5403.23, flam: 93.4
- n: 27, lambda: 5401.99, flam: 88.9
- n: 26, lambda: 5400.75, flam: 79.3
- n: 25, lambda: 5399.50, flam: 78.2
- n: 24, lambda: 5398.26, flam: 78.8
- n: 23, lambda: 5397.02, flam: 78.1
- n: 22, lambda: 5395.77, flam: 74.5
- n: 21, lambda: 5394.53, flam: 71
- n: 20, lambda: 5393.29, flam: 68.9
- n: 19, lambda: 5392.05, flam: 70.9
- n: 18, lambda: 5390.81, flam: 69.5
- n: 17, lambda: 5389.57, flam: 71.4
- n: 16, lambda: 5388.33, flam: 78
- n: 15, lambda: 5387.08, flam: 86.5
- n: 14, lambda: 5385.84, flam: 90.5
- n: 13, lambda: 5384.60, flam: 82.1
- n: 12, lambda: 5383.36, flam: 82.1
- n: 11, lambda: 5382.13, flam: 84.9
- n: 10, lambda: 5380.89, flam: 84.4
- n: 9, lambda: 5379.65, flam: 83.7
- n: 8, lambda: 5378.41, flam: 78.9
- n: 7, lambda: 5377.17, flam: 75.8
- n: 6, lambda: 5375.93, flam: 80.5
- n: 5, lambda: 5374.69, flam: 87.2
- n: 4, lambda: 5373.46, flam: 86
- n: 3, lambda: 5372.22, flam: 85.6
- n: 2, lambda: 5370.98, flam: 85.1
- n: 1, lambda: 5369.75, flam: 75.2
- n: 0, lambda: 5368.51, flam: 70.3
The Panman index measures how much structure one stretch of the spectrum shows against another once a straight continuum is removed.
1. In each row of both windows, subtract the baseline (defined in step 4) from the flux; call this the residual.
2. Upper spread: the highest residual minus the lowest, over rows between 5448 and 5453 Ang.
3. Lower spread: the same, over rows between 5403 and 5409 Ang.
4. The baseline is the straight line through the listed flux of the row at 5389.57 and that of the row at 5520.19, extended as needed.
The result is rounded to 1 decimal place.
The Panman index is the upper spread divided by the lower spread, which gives 0.3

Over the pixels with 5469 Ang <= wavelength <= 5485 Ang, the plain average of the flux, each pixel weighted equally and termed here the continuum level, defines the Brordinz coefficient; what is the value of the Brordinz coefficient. 78.7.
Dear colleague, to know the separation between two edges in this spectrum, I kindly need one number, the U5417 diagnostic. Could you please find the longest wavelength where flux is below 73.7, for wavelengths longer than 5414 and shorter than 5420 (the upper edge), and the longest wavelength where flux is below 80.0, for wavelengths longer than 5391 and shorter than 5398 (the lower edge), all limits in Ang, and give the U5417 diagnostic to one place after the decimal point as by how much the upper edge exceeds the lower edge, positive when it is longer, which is 22.4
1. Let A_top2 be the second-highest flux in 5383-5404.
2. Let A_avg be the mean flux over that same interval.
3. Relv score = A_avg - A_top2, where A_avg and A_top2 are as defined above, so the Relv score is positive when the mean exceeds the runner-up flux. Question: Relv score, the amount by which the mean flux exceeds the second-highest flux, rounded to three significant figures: -11.6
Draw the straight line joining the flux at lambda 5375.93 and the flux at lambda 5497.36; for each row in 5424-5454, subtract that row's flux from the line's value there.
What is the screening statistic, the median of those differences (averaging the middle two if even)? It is 1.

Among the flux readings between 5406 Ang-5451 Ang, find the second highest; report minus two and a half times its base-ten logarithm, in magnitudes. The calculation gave -4.90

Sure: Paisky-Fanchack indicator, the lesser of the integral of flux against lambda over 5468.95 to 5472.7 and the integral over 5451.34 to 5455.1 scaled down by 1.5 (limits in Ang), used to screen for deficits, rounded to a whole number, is 192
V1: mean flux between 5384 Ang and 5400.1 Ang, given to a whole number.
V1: 77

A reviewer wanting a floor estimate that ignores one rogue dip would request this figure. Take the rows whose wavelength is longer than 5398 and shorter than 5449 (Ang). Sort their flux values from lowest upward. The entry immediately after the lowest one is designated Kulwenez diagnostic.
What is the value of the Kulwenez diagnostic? 62.5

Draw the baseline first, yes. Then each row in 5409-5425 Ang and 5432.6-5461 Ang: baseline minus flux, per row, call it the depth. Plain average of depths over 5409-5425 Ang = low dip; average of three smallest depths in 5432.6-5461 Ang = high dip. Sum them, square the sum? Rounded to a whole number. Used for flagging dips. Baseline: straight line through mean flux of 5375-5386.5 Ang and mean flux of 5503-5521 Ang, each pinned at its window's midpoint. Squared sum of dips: 0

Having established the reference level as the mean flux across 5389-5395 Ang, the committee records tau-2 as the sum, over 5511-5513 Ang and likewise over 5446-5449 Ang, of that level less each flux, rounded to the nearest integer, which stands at -32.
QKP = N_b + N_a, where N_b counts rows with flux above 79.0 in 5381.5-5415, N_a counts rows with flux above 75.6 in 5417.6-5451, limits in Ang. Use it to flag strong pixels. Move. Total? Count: 28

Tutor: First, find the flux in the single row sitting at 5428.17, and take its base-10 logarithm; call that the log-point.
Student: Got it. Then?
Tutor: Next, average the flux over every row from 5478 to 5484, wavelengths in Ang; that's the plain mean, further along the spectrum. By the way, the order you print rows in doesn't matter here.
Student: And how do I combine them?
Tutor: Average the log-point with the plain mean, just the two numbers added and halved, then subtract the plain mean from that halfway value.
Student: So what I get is -39.6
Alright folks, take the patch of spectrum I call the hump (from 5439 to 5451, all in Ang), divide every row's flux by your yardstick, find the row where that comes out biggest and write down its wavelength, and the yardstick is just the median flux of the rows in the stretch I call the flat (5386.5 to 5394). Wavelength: 5443.19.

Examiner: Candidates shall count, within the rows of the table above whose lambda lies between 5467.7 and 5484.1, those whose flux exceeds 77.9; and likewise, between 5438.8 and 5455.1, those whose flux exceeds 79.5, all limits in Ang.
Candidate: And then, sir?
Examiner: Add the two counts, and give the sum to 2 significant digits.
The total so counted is 12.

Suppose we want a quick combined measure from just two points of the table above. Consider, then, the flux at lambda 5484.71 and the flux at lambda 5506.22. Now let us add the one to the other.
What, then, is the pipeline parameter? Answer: 153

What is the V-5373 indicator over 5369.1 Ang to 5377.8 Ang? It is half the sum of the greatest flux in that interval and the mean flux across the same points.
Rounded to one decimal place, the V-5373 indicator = 84.7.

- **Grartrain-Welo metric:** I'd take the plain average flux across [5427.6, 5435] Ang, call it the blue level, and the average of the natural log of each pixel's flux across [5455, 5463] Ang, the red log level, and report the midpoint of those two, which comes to 41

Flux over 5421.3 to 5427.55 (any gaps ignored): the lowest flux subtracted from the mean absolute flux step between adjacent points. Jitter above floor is -56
